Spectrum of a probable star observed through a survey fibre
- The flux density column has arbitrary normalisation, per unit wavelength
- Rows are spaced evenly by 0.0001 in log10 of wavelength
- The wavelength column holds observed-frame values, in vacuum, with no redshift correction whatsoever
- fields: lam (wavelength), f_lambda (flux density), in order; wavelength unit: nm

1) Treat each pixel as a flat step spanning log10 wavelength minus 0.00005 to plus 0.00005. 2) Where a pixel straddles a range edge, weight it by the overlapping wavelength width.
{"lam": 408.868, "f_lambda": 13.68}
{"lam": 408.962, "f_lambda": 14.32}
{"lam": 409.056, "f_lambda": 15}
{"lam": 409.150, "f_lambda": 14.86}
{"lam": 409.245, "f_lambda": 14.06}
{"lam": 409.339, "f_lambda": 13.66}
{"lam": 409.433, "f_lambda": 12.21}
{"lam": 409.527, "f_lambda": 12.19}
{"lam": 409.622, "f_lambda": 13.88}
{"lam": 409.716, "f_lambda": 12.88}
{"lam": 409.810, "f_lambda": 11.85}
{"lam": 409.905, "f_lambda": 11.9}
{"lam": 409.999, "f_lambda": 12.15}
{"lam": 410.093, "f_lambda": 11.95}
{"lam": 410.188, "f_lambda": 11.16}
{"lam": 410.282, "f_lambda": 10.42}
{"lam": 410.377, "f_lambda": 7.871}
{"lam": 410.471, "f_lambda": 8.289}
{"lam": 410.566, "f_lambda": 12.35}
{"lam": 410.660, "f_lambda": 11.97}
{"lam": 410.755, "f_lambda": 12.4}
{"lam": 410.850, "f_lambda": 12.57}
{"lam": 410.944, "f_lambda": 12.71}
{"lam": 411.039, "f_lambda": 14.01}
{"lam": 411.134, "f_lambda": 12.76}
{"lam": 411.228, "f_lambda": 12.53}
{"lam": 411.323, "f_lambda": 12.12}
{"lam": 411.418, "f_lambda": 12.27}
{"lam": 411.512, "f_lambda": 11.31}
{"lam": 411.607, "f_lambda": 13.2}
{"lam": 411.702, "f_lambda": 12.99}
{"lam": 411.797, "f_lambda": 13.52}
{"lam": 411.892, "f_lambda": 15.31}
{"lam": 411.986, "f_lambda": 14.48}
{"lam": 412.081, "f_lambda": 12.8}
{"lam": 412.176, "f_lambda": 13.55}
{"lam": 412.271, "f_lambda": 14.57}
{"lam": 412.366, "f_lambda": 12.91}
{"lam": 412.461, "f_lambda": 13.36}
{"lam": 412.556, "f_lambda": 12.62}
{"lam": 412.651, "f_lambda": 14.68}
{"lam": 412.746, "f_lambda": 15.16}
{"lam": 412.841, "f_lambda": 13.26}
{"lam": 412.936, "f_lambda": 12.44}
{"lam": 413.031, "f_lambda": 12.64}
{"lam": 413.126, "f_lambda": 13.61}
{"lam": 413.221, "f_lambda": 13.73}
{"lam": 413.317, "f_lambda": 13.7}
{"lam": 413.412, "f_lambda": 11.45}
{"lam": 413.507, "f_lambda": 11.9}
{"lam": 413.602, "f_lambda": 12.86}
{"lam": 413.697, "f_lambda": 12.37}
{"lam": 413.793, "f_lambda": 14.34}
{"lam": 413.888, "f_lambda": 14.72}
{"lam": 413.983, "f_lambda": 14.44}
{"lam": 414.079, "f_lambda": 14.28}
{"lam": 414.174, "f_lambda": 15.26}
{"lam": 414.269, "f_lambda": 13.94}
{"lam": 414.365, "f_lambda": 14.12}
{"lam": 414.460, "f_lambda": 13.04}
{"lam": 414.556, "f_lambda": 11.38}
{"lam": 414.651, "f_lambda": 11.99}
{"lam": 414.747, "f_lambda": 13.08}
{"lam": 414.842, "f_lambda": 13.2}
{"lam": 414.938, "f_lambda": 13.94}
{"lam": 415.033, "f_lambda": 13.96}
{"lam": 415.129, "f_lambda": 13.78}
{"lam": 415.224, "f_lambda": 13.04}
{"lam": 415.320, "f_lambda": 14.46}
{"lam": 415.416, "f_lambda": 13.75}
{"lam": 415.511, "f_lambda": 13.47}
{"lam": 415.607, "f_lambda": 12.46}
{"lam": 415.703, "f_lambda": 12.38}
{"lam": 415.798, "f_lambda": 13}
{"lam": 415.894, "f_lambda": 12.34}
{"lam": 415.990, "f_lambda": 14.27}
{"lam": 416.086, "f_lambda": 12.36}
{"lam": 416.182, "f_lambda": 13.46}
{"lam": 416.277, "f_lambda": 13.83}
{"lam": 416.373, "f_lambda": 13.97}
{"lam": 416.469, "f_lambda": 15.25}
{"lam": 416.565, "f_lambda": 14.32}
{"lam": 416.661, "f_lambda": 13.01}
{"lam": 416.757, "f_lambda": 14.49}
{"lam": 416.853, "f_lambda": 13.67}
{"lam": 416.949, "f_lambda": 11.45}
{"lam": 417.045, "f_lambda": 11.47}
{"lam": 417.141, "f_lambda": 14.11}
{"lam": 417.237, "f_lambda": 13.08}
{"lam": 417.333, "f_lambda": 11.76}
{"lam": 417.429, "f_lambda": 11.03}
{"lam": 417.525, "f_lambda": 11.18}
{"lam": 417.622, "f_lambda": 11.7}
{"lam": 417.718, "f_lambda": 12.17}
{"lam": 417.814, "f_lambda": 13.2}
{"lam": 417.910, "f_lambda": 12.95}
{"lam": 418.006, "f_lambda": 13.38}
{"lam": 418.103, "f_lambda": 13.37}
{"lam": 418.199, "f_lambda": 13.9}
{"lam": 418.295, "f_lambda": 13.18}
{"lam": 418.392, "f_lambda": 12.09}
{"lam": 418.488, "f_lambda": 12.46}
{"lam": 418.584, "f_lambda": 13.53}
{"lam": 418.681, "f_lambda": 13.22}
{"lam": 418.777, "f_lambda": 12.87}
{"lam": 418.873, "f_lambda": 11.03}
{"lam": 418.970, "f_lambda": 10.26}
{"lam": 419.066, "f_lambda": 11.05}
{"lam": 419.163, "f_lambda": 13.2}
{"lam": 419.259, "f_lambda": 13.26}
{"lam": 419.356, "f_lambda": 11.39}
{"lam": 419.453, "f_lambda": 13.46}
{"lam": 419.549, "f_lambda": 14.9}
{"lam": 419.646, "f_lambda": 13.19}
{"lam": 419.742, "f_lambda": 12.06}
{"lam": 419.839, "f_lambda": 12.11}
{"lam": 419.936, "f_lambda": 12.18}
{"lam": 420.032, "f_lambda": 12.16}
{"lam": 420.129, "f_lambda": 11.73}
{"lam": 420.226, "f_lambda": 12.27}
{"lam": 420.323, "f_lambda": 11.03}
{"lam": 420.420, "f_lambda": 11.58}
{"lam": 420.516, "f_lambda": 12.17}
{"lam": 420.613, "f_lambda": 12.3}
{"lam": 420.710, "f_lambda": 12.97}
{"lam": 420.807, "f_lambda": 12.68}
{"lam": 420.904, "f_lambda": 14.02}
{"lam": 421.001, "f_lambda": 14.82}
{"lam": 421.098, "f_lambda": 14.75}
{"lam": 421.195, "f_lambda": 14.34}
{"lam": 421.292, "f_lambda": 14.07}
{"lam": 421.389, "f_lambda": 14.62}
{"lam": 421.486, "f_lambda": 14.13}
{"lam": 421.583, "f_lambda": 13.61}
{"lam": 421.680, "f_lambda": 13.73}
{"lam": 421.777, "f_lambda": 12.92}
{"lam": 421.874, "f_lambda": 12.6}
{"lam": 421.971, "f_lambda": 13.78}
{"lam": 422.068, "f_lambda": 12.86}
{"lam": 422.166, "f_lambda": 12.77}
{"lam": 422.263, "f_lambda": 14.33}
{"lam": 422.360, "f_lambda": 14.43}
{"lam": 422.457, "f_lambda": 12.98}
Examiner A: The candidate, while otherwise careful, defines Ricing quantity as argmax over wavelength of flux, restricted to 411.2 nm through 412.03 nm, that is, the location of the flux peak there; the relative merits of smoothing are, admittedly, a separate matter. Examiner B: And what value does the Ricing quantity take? 411.892 nm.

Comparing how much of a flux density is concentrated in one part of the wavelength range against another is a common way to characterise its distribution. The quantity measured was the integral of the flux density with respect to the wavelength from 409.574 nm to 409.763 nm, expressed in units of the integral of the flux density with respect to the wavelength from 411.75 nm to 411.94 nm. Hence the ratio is 0.92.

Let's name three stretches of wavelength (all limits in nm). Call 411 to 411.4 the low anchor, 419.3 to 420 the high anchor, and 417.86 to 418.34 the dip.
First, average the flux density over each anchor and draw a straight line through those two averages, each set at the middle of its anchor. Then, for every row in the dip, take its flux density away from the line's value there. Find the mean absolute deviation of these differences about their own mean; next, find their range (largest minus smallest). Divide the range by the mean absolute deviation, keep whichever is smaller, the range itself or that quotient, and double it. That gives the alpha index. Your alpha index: 1.9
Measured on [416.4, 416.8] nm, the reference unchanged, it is 4.5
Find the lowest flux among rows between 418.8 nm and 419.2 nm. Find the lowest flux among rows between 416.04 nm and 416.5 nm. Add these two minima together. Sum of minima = 23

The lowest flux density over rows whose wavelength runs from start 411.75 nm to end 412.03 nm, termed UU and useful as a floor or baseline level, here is 13.52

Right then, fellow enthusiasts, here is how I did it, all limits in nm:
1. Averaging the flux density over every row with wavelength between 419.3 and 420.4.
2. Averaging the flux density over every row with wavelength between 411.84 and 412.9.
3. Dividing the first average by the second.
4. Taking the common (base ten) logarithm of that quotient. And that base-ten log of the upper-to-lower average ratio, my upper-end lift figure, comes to -0.049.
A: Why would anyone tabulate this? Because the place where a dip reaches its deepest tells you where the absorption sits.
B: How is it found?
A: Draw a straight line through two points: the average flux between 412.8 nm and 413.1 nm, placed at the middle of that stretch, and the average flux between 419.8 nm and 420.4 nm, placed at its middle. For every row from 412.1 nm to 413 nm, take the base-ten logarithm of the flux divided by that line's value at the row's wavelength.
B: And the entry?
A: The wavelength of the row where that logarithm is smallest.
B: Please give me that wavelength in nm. 412.936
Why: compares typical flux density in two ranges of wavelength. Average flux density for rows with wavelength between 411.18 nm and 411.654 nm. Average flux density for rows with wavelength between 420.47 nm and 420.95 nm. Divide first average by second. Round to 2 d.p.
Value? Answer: 0.96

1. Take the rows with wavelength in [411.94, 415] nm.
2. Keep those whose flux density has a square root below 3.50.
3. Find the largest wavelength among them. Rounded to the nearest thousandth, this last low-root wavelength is 414.651 nm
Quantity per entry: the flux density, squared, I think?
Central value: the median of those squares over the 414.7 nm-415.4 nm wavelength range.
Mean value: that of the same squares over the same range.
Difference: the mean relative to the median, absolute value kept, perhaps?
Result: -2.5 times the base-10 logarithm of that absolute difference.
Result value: -1.4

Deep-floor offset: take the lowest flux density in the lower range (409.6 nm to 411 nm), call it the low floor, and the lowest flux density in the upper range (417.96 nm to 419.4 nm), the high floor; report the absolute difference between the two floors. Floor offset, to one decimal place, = 2.4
